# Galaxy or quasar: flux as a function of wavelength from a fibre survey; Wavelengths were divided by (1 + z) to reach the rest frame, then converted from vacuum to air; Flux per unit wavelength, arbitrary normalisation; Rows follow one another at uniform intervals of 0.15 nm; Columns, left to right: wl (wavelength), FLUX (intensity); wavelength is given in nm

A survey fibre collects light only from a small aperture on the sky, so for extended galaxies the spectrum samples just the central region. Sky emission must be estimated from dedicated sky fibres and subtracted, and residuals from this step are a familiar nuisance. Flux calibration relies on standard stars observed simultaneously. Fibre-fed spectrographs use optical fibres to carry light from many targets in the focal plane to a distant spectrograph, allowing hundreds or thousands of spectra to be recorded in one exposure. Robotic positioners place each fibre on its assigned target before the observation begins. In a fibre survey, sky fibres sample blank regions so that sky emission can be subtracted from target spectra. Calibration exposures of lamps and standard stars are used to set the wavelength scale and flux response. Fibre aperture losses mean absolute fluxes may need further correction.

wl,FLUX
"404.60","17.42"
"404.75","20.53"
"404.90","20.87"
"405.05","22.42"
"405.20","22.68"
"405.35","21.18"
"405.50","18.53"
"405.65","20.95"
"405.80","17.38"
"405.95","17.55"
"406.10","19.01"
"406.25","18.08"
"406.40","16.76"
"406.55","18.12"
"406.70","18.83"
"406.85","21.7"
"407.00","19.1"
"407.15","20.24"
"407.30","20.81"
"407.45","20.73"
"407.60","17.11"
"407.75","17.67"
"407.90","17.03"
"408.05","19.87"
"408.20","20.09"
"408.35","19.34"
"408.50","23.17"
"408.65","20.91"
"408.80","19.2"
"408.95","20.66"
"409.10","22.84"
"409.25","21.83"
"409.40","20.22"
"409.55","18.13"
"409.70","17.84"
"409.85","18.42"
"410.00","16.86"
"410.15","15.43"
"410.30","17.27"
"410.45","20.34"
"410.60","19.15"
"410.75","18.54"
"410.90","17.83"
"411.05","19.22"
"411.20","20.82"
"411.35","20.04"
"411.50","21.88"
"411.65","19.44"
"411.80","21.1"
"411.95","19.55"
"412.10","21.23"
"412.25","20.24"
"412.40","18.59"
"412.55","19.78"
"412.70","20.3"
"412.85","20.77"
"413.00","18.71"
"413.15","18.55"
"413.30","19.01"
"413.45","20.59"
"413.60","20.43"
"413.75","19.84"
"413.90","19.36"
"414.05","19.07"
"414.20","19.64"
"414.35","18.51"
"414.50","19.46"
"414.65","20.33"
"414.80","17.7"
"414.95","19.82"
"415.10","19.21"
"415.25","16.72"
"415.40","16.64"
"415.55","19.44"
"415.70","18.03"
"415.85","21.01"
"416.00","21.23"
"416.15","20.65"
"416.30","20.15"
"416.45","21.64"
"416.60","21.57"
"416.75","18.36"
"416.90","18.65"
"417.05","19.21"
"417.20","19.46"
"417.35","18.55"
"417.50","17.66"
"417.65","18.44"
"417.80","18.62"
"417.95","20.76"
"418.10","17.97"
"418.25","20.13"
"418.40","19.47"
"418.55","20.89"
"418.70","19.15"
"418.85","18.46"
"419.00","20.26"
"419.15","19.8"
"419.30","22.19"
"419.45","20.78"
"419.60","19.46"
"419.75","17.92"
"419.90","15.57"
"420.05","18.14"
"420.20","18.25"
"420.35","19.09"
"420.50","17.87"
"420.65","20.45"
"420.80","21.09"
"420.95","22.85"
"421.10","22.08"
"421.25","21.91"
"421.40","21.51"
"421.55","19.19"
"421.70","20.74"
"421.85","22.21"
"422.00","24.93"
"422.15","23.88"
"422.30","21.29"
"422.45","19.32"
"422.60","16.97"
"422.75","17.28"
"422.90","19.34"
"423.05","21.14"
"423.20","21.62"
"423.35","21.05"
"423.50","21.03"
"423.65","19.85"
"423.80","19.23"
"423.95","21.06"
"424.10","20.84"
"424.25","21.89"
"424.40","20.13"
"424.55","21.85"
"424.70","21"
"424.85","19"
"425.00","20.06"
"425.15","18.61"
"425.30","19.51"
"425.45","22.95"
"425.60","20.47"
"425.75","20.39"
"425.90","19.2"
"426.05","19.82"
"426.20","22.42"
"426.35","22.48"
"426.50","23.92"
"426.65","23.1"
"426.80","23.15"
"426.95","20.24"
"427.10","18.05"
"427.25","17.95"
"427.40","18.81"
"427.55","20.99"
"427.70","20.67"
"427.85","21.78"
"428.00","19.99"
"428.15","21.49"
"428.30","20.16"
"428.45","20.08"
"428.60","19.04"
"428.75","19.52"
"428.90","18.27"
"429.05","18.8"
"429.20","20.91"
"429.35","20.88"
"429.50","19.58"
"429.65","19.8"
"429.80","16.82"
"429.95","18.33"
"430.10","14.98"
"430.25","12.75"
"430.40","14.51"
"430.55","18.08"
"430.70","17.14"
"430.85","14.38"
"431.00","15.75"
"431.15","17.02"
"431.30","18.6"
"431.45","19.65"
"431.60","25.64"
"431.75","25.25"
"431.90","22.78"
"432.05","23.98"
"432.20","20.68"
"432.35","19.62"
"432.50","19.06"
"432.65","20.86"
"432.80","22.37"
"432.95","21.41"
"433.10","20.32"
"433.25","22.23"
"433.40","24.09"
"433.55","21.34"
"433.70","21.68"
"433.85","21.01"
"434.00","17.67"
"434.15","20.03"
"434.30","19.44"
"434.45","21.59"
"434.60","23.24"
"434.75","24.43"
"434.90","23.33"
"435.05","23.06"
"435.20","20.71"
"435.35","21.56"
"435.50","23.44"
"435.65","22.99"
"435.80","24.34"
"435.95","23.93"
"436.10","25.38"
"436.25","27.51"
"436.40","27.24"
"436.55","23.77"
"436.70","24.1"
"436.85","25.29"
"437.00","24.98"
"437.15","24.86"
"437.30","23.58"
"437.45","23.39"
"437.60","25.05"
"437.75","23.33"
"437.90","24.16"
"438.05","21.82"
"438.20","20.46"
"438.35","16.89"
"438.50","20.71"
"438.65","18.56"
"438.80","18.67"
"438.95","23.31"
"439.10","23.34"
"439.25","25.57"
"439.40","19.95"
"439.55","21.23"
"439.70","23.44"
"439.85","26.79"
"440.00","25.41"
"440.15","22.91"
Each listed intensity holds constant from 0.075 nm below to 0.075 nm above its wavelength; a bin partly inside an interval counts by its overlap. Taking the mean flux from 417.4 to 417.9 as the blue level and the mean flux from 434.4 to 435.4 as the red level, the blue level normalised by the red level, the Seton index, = 0.81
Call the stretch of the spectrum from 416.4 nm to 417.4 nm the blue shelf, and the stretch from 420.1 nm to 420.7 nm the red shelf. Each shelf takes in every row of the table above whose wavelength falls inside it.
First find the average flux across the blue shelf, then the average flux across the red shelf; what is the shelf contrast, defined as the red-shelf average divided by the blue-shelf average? 0.96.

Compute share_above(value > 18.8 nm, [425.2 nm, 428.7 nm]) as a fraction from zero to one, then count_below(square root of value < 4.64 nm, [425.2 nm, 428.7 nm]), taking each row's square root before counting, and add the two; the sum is 16.9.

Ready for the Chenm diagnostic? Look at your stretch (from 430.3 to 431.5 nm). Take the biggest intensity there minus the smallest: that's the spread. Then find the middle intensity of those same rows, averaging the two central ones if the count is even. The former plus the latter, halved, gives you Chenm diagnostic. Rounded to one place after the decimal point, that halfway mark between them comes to 11.2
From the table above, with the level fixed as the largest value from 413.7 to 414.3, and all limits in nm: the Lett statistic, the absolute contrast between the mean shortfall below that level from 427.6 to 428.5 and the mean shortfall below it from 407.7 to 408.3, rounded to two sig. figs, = 2.0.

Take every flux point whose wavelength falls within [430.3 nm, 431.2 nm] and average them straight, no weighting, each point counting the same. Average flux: 16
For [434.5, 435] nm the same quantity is 24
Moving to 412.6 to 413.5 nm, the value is 20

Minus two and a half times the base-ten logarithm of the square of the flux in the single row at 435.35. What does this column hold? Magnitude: -6.67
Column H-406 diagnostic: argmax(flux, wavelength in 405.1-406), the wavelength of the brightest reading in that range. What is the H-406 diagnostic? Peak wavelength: 405.20 nm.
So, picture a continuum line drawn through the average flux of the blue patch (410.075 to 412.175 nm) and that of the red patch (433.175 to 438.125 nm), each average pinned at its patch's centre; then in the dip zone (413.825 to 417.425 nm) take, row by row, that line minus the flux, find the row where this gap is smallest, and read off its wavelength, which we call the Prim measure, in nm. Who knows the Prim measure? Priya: 416.45 nm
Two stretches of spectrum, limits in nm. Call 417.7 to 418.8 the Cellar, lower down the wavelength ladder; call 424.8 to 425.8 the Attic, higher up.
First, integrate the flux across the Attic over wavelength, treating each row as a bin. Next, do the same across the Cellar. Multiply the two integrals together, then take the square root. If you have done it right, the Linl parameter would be 20.8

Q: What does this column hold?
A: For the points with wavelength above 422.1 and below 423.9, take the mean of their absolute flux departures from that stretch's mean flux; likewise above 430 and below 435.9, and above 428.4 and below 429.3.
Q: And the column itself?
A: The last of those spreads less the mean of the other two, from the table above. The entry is -1.3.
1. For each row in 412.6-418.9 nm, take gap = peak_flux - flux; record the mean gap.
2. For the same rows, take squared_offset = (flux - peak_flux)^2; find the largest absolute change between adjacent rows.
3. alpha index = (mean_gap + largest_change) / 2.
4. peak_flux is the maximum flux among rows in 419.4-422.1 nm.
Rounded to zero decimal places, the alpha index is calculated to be 22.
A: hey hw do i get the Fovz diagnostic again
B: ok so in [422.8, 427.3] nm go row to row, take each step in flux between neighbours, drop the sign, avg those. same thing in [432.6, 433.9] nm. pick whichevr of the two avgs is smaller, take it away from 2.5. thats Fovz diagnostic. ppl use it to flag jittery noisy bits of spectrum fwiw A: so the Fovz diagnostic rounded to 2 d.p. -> 1.28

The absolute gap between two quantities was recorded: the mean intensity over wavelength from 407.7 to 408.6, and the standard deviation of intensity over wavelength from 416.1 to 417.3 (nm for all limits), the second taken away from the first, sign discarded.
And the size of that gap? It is 18.4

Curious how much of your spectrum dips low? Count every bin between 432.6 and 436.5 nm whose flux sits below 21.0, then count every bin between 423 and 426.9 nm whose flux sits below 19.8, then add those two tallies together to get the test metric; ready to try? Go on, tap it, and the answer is 11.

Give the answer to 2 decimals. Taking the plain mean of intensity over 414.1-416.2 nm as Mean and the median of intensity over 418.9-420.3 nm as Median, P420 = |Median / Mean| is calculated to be 1.02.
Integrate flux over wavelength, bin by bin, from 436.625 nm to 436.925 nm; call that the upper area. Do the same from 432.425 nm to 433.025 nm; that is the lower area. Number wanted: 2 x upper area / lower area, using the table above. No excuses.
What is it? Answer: 1.2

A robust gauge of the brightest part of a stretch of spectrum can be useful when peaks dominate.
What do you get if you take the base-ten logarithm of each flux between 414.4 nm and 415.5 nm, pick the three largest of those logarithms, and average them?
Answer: 1.30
